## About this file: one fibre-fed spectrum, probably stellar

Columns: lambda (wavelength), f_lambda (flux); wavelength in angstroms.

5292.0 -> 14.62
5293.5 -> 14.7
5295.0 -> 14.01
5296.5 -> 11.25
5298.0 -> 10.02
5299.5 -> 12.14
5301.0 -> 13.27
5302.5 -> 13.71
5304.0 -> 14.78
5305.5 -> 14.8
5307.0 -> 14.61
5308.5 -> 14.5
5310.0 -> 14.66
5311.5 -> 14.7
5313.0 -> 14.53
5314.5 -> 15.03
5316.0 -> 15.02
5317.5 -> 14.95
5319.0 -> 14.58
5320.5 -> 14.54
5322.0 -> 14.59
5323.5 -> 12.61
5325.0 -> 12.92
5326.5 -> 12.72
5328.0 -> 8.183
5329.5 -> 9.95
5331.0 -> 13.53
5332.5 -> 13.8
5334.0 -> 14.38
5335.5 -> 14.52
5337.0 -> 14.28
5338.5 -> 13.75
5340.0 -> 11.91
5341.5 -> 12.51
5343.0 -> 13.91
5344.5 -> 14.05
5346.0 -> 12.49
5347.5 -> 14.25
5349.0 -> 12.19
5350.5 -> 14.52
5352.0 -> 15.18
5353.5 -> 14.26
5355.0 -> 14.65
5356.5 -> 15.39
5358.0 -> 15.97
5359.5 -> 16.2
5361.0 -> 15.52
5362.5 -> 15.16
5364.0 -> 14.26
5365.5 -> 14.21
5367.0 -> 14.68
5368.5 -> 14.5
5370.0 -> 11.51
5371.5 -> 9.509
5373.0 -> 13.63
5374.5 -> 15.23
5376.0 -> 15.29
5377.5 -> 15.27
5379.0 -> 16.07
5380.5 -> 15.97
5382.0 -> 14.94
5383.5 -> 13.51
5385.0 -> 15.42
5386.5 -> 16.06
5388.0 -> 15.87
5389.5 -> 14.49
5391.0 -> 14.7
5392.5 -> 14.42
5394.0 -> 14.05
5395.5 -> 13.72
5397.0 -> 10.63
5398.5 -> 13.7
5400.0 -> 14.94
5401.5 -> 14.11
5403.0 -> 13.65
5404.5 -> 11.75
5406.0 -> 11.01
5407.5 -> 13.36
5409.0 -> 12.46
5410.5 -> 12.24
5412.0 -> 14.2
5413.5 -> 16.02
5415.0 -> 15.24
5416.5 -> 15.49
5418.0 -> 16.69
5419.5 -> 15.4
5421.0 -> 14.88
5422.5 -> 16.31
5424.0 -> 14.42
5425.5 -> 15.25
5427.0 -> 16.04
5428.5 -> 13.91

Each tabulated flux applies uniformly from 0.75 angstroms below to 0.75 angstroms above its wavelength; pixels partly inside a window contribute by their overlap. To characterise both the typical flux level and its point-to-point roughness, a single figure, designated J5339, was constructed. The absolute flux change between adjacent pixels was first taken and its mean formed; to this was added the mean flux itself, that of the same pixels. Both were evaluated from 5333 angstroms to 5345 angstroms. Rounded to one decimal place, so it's 14.4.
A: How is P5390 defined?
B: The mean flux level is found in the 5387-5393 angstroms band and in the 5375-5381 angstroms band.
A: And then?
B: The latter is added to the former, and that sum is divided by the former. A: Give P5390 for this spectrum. 2.05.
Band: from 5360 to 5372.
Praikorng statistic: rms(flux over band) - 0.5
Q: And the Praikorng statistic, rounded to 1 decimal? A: 13.3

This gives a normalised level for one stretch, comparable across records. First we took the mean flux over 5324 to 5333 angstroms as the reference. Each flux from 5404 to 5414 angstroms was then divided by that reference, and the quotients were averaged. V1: 1.10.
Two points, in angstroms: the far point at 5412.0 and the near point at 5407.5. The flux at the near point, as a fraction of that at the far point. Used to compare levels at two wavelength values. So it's 0.94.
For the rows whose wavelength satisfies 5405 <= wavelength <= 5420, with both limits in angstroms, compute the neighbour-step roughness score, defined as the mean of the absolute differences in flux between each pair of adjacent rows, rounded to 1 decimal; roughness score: 1.2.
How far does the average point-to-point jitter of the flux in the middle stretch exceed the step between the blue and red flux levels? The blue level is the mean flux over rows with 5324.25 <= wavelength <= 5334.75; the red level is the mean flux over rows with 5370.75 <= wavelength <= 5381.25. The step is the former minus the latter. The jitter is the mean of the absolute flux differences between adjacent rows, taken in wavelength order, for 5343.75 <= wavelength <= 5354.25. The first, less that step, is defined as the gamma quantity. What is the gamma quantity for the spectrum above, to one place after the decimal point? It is 3.8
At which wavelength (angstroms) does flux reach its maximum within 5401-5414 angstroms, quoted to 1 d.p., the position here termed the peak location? 5413.5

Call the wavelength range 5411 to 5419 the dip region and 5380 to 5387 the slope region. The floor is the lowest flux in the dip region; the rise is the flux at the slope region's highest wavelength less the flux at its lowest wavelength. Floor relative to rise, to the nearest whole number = 158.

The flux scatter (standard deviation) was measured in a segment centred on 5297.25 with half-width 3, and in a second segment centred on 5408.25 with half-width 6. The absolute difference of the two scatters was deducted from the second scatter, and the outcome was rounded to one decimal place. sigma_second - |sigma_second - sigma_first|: 1.5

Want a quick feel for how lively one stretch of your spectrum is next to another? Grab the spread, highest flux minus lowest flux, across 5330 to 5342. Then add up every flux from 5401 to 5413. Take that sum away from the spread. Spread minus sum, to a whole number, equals -100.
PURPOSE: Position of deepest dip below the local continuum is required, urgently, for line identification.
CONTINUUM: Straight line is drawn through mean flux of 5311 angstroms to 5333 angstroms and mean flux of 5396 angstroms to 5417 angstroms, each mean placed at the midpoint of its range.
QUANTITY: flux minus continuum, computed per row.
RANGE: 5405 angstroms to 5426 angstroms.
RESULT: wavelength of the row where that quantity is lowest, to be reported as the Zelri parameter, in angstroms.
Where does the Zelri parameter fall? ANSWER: 5406.0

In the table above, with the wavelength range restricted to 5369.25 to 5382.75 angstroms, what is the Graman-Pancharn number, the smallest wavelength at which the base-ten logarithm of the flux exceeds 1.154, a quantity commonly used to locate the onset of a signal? 5374.5 angstroms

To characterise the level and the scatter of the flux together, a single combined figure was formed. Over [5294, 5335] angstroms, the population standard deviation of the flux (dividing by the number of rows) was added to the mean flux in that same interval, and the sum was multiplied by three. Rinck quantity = 45.7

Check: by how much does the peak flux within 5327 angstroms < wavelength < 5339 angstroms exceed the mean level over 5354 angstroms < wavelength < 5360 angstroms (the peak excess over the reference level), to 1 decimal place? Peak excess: -1.0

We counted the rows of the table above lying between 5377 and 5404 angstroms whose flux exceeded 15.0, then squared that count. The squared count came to 36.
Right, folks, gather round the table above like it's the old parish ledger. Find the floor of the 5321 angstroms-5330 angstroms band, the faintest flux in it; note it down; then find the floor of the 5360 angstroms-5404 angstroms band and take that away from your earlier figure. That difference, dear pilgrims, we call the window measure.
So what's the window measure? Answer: -1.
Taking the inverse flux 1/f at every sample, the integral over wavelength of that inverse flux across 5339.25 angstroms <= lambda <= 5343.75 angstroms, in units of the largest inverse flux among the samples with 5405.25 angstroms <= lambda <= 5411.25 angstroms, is 4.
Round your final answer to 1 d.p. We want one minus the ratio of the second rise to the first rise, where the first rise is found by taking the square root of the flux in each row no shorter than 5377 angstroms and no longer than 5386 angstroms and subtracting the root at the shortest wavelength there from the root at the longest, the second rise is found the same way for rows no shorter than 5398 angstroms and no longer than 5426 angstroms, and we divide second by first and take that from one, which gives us -9.6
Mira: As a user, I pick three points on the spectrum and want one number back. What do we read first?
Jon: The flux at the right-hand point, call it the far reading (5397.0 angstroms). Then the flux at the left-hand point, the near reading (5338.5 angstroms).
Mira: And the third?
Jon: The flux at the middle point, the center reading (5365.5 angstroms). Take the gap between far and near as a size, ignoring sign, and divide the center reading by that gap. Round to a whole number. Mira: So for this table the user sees 5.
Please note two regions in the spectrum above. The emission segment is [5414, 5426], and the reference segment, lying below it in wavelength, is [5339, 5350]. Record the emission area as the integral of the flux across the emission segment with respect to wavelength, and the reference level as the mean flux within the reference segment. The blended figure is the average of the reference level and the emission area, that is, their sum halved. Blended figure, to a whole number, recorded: 99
